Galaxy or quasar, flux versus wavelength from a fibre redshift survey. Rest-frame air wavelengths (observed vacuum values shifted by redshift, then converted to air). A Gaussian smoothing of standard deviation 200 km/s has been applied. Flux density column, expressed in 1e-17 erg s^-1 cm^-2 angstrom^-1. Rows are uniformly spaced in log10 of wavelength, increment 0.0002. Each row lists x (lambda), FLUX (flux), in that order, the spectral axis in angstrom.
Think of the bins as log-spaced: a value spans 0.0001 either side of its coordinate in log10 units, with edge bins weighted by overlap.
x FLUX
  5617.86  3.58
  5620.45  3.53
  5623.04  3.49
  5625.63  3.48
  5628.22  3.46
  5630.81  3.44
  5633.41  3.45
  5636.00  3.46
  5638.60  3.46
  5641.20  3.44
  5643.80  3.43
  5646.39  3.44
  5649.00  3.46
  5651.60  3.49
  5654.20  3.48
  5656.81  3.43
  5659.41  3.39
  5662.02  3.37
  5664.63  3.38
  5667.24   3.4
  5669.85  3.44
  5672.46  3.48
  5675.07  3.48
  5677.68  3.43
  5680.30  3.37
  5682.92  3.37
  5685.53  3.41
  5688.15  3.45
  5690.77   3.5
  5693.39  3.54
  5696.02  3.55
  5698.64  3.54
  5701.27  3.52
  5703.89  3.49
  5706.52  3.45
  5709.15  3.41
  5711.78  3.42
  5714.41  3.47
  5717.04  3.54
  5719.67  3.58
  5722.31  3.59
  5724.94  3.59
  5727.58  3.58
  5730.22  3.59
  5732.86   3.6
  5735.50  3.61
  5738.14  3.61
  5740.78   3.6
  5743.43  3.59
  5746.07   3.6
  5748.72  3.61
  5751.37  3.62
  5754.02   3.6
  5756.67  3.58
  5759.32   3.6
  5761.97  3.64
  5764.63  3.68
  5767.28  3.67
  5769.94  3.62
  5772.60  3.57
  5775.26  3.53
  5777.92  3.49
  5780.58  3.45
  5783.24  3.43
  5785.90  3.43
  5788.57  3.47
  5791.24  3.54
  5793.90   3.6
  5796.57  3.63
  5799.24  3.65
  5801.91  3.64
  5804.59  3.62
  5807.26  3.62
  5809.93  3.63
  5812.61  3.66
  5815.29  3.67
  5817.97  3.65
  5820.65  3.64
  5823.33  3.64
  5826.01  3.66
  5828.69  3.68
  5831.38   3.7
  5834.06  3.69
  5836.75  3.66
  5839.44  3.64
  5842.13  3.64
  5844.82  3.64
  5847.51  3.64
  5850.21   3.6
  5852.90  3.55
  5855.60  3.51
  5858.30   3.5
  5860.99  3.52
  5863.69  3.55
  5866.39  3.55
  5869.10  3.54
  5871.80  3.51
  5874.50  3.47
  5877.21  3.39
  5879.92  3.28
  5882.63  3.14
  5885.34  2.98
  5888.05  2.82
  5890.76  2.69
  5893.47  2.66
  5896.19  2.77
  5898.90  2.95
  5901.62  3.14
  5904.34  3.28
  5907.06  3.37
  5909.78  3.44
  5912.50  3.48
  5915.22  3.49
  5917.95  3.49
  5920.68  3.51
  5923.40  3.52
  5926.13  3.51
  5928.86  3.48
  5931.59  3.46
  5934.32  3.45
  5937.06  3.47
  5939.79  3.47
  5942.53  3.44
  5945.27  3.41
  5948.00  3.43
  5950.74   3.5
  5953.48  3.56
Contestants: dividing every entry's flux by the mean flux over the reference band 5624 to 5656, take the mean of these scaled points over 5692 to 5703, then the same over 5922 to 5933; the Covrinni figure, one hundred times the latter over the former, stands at 99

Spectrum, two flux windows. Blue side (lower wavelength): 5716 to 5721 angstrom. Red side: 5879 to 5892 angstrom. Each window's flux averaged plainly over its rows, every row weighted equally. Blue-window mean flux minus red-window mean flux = 0.58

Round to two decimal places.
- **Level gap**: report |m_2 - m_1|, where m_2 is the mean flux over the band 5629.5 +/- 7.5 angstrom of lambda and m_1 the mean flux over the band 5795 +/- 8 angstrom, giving 0.12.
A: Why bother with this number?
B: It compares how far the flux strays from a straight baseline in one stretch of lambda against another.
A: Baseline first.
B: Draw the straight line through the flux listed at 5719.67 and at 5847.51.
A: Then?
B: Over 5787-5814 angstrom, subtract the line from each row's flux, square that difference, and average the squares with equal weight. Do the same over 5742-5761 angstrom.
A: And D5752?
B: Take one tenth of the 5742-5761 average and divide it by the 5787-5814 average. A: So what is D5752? 0.01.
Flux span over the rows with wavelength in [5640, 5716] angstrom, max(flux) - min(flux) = 0.18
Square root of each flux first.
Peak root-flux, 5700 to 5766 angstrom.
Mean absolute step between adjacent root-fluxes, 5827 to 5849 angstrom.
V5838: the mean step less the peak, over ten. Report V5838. -0.192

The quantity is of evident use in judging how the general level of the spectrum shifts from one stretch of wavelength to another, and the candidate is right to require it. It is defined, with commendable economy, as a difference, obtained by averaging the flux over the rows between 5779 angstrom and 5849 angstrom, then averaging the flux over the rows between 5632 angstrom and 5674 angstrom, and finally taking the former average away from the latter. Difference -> -0.17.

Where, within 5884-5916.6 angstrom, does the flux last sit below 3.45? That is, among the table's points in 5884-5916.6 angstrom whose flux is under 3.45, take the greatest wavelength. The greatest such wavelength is 5909.78 angstrom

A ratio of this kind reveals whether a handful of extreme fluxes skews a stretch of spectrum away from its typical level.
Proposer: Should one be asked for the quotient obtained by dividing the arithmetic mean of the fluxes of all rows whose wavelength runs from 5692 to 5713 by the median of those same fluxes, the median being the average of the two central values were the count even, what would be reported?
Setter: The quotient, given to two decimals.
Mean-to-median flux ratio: 1.00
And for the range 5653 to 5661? 1.00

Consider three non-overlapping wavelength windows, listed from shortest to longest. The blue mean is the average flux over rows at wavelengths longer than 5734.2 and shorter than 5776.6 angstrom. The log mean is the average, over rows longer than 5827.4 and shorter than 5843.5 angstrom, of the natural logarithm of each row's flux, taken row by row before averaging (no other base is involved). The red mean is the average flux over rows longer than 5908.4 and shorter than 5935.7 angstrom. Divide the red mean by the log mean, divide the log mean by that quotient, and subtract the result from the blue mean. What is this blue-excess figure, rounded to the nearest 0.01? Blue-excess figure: 3.12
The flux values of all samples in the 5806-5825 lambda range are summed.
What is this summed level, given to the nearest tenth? 25.5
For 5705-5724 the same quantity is 24.5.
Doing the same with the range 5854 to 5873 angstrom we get 24.7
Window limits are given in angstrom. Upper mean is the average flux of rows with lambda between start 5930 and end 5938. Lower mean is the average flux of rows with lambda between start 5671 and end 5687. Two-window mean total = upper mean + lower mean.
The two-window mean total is 6.88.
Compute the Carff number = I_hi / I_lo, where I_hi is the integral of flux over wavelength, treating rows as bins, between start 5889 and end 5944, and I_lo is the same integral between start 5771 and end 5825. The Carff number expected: 0.94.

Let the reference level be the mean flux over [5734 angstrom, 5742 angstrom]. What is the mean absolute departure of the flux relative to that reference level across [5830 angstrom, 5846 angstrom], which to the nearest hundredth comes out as 0.05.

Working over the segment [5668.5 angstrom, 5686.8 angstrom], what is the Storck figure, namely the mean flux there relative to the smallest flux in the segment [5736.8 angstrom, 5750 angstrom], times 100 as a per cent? 95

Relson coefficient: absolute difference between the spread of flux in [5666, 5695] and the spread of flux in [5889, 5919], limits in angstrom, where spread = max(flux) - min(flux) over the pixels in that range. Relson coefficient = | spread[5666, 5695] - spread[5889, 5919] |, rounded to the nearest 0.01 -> 0.66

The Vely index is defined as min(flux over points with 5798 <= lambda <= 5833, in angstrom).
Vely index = 3.62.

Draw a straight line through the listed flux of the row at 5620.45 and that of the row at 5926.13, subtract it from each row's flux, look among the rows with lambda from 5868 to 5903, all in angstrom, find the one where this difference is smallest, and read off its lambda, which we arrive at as 5893.47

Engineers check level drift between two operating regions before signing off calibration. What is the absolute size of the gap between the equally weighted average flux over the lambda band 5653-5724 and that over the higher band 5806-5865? 0.16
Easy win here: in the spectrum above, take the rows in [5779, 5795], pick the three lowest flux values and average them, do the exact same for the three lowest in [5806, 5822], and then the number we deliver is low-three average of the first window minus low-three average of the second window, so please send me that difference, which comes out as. -0.2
